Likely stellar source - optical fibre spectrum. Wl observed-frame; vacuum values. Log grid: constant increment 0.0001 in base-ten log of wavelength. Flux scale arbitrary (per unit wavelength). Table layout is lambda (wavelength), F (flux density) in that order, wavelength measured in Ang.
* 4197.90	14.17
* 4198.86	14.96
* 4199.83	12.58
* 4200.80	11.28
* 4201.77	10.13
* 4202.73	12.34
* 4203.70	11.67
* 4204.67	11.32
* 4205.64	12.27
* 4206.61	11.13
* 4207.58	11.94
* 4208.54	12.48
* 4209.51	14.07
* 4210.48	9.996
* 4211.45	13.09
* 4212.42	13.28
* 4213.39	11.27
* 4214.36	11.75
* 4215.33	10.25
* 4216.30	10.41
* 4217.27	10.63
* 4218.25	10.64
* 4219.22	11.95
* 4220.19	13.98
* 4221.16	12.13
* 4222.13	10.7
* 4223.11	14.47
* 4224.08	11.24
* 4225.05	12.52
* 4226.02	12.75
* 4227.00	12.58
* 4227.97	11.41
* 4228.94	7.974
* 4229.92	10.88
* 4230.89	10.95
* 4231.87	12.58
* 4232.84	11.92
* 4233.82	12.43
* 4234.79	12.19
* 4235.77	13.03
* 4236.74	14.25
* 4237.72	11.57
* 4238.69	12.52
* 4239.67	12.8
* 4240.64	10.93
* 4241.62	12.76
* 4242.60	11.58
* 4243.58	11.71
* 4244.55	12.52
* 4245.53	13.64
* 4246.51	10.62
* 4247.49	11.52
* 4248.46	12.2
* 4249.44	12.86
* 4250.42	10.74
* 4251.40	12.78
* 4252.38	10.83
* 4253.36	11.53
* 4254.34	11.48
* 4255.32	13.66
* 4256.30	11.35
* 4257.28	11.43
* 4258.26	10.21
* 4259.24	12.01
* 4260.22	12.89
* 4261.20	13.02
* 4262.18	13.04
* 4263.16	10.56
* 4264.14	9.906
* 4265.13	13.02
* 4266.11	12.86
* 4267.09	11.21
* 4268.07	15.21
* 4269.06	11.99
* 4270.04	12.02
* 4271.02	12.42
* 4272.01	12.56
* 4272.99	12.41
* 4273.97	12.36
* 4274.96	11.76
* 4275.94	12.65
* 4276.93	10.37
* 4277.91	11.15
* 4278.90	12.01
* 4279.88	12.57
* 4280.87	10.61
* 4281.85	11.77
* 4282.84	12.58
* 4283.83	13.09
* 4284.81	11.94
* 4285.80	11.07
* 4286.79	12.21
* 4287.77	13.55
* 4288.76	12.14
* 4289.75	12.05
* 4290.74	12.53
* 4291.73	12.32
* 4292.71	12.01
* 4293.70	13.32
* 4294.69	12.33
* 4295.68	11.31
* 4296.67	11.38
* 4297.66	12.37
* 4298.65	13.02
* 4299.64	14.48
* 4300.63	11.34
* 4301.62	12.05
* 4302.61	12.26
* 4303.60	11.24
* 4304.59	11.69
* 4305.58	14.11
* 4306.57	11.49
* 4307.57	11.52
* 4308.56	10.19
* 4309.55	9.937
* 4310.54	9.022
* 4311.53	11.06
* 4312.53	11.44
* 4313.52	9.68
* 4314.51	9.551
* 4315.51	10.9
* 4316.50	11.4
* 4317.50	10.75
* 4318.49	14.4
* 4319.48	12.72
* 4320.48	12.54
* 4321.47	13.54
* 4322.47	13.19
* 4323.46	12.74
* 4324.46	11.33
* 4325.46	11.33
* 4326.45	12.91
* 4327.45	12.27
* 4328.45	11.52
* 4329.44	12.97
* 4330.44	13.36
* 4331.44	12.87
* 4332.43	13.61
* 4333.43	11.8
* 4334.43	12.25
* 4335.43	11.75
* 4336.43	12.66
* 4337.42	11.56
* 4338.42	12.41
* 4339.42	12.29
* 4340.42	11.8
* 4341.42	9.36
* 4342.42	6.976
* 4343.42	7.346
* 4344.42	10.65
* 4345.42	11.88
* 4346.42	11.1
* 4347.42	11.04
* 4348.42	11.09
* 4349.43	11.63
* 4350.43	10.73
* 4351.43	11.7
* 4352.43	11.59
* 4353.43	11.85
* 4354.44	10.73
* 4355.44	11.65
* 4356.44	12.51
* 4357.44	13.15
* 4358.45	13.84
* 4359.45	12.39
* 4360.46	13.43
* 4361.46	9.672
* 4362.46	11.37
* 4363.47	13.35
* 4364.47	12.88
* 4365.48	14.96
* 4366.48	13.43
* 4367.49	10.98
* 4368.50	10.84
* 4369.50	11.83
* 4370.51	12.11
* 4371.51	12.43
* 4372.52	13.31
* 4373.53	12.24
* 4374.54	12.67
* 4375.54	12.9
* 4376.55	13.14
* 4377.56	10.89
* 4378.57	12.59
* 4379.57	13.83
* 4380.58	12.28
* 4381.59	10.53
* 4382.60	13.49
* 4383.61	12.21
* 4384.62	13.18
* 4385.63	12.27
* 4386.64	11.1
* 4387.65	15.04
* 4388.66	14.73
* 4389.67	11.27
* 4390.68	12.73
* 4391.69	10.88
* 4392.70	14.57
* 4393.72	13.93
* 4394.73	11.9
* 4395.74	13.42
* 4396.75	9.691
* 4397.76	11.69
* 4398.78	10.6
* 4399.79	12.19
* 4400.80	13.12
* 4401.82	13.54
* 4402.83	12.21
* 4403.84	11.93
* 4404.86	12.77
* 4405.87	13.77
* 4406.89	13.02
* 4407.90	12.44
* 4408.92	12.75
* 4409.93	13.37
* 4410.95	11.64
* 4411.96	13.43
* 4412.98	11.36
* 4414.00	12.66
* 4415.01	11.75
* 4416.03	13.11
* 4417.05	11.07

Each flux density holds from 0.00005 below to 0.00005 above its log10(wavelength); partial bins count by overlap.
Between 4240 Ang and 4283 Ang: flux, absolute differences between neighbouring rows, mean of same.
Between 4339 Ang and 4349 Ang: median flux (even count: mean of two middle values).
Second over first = 9.2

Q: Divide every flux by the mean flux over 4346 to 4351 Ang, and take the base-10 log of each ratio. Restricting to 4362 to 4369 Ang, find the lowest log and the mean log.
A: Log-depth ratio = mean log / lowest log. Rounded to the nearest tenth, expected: -4.5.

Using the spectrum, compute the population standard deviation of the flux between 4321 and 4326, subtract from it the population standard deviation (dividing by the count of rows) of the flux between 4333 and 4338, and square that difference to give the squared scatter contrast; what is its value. 0.28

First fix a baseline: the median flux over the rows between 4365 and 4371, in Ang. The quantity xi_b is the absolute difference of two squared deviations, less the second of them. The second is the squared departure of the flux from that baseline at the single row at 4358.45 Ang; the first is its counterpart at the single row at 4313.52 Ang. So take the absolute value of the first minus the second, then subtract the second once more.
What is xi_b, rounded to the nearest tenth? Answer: -1.7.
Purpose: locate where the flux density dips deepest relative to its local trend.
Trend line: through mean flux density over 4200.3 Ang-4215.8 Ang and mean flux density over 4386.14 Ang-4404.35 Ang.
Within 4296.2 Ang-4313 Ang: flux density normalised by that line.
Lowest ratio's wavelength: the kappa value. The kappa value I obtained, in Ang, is 4310.54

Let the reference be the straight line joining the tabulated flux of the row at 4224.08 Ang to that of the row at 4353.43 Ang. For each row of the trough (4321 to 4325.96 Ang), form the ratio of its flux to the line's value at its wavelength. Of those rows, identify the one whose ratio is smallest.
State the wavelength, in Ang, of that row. 4325.46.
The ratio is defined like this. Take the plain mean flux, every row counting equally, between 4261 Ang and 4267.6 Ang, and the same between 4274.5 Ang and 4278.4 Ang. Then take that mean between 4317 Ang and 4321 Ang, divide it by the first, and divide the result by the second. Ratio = 0.092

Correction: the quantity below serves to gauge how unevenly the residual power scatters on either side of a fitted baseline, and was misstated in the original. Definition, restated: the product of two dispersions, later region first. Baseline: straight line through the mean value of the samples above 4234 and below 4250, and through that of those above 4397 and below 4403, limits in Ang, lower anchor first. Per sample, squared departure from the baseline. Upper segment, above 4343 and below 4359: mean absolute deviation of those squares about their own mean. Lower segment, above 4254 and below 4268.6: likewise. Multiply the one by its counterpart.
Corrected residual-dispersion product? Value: 4.9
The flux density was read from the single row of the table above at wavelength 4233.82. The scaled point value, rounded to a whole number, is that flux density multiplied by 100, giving 1243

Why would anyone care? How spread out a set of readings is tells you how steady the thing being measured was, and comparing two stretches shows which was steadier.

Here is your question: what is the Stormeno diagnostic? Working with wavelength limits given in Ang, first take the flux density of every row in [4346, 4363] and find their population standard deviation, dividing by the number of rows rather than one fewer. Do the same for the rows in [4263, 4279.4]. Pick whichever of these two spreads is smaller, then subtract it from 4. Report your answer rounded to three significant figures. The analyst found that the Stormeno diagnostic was 2.97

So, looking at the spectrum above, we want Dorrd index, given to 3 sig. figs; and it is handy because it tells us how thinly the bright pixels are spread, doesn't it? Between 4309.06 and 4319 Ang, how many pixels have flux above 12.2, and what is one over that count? 1.00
